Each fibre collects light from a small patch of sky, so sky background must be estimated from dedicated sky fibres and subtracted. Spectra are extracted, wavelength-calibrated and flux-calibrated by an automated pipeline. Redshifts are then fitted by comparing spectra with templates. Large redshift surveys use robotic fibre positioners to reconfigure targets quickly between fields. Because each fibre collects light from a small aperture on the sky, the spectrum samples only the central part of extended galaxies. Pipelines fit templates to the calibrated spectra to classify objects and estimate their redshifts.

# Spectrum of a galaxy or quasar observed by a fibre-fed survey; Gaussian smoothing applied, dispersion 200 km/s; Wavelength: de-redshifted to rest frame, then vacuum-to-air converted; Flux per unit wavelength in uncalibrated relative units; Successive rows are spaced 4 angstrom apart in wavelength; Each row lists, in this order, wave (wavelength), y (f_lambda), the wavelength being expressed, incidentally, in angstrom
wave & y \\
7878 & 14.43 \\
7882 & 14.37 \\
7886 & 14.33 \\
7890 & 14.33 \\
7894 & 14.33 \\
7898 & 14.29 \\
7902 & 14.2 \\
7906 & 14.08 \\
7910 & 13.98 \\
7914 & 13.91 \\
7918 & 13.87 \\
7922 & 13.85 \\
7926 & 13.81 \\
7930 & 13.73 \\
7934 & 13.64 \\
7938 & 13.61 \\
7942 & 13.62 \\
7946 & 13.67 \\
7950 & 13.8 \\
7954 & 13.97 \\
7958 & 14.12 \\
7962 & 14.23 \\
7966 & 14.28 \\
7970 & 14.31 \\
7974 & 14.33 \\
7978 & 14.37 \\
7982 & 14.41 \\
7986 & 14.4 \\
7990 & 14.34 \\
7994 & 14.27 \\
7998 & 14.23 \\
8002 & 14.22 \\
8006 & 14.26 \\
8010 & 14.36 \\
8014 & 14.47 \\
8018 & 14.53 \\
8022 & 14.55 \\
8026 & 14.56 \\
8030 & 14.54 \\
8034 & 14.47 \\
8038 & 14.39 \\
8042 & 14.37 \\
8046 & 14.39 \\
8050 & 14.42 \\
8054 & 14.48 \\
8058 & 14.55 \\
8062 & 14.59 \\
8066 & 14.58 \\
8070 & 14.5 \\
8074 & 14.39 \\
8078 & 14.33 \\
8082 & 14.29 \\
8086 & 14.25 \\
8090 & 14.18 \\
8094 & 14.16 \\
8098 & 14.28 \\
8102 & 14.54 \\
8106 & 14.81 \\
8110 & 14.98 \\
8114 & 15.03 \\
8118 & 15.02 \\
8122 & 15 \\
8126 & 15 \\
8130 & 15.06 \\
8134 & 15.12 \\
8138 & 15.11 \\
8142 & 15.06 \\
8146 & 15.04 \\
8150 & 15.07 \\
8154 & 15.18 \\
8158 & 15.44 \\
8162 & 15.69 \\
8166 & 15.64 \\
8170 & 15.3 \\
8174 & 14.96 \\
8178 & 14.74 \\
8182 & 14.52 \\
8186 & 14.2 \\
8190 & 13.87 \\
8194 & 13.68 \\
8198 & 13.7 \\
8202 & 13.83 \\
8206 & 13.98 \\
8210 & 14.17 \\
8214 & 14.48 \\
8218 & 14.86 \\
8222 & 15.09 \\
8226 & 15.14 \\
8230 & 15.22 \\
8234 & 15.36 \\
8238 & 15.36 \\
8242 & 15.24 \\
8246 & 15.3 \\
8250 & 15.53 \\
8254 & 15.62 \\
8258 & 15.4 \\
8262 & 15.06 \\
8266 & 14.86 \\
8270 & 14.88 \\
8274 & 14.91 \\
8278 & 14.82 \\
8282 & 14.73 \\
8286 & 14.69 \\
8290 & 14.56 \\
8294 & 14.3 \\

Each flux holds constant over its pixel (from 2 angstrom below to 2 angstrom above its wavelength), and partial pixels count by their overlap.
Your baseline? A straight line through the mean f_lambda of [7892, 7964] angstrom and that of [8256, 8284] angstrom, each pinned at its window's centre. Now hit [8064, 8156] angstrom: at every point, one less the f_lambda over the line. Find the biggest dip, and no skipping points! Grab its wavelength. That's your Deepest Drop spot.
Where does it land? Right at 8094 angstrom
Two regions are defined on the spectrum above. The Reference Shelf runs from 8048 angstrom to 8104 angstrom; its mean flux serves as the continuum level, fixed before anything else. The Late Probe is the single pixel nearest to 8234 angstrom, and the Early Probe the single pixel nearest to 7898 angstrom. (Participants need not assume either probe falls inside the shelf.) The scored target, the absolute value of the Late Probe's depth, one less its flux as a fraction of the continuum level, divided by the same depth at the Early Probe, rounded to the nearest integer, 9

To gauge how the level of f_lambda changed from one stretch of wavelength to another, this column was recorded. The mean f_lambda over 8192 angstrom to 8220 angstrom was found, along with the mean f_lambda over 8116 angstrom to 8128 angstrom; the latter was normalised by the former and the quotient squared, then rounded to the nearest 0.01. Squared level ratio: 1.13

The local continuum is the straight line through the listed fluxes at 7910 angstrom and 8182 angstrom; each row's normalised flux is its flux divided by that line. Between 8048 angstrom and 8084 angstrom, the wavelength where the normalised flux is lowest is 8082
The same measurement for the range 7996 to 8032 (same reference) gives 8002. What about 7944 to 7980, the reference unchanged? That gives 7946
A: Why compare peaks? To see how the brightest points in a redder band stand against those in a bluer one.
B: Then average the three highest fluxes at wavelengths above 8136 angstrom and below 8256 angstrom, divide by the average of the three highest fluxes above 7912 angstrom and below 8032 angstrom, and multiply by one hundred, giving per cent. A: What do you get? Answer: 108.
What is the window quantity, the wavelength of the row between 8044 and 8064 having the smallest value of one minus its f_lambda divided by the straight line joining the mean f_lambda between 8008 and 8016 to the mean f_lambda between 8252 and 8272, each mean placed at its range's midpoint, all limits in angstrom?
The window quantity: 8062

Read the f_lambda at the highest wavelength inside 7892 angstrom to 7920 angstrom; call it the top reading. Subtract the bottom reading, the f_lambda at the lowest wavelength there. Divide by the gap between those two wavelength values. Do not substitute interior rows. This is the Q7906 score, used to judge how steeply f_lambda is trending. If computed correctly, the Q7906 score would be -0.019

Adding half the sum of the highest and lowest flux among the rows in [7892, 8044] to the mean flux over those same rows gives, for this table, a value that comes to 28.3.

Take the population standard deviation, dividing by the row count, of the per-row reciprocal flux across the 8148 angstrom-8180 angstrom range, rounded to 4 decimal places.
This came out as 0.0013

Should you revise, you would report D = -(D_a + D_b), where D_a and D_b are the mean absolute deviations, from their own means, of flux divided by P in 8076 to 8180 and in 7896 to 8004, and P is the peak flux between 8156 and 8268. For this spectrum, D -0.0372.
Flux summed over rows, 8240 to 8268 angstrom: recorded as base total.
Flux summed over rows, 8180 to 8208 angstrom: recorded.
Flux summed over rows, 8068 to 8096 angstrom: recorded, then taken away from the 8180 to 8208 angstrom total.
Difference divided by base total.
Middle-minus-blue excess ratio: -0.022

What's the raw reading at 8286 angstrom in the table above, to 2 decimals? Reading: 14.69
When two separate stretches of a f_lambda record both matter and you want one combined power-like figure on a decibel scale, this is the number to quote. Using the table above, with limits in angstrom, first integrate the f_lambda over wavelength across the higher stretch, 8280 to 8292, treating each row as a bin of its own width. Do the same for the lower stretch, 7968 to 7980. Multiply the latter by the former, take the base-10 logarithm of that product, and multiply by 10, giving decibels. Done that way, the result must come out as 44.8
